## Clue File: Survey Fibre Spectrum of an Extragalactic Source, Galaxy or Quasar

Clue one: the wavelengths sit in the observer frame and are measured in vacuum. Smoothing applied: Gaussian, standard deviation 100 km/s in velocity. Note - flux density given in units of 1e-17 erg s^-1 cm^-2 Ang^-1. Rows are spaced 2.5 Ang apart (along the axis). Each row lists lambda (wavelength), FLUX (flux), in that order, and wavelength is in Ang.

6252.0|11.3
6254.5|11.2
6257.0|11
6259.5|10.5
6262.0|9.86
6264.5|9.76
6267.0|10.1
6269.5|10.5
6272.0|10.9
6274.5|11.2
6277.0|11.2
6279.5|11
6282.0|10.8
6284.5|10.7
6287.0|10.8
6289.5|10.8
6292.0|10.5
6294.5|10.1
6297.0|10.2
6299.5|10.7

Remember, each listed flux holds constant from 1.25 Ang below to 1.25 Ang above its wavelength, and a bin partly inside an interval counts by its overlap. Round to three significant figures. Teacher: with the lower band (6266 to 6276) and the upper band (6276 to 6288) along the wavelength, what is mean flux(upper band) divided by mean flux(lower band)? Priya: 1.02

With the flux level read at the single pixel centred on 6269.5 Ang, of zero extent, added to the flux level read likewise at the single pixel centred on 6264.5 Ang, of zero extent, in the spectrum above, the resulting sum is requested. 20.3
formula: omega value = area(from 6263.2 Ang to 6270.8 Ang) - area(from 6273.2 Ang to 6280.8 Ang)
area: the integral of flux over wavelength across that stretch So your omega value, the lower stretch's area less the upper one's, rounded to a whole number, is -8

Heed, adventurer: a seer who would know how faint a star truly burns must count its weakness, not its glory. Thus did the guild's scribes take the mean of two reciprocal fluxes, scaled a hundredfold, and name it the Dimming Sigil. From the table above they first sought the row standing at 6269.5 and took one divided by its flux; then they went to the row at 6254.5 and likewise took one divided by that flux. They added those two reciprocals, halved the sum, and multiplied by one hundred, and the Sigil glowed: 9.23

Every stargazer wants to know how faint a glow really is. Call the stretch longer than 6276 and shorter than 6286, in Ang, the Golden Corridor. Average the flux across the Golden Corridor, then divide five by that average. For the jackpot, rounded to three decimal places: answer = 0.458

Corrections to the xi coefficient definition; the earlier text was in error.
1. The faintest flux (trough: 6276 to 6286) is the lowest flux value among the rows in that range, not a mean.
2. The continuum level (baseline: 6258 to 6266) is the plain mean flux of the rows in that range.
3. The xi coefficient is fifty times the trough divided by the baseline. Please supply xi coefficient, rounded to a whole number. 53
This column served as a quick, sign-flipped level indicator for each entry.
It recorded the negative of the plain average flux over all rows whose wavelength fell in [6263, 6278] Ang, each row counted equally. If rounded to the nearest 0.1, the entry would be -10.6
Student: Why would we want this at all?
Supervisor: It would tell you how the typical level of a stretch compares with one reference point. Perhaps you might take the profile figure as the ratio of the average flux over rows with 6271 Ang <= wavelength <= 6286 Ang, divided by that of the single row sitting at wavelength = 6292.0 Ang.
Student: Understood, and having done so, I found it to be 1.04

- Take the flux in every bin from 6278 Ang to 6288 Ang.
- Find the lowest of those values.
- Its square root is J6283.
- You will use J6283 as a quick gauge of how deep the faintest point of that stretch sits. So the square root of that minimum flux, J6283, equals 3.27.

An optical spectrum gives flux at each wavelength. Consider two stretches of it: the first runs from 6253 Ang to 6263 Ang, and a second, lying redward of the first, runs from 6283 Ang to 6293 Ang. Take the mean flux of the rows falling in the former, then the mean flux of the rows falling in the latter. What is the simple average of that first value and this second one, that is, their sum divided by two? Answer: 10.7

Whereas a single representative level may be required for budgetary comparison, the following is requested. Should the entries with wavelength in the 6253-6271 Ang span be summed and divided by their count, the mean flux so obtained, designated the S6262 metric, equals 10.4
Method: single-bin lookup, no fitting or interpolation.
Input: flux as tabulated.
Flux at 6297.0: 10.2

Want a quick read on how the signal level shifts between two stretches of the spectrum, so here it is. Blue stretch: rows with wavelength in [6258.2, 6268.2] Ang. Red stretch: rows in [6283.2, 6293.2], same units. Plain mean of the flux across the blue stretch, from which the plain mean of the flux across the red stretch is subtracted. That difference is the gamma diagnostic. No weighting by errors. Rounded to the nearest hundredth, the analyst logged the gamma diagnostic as -0.64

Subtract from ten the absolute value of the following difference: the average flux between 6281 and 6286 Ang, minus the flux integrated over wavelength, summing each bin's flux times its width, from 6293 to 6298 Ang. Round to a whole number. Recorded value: -30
